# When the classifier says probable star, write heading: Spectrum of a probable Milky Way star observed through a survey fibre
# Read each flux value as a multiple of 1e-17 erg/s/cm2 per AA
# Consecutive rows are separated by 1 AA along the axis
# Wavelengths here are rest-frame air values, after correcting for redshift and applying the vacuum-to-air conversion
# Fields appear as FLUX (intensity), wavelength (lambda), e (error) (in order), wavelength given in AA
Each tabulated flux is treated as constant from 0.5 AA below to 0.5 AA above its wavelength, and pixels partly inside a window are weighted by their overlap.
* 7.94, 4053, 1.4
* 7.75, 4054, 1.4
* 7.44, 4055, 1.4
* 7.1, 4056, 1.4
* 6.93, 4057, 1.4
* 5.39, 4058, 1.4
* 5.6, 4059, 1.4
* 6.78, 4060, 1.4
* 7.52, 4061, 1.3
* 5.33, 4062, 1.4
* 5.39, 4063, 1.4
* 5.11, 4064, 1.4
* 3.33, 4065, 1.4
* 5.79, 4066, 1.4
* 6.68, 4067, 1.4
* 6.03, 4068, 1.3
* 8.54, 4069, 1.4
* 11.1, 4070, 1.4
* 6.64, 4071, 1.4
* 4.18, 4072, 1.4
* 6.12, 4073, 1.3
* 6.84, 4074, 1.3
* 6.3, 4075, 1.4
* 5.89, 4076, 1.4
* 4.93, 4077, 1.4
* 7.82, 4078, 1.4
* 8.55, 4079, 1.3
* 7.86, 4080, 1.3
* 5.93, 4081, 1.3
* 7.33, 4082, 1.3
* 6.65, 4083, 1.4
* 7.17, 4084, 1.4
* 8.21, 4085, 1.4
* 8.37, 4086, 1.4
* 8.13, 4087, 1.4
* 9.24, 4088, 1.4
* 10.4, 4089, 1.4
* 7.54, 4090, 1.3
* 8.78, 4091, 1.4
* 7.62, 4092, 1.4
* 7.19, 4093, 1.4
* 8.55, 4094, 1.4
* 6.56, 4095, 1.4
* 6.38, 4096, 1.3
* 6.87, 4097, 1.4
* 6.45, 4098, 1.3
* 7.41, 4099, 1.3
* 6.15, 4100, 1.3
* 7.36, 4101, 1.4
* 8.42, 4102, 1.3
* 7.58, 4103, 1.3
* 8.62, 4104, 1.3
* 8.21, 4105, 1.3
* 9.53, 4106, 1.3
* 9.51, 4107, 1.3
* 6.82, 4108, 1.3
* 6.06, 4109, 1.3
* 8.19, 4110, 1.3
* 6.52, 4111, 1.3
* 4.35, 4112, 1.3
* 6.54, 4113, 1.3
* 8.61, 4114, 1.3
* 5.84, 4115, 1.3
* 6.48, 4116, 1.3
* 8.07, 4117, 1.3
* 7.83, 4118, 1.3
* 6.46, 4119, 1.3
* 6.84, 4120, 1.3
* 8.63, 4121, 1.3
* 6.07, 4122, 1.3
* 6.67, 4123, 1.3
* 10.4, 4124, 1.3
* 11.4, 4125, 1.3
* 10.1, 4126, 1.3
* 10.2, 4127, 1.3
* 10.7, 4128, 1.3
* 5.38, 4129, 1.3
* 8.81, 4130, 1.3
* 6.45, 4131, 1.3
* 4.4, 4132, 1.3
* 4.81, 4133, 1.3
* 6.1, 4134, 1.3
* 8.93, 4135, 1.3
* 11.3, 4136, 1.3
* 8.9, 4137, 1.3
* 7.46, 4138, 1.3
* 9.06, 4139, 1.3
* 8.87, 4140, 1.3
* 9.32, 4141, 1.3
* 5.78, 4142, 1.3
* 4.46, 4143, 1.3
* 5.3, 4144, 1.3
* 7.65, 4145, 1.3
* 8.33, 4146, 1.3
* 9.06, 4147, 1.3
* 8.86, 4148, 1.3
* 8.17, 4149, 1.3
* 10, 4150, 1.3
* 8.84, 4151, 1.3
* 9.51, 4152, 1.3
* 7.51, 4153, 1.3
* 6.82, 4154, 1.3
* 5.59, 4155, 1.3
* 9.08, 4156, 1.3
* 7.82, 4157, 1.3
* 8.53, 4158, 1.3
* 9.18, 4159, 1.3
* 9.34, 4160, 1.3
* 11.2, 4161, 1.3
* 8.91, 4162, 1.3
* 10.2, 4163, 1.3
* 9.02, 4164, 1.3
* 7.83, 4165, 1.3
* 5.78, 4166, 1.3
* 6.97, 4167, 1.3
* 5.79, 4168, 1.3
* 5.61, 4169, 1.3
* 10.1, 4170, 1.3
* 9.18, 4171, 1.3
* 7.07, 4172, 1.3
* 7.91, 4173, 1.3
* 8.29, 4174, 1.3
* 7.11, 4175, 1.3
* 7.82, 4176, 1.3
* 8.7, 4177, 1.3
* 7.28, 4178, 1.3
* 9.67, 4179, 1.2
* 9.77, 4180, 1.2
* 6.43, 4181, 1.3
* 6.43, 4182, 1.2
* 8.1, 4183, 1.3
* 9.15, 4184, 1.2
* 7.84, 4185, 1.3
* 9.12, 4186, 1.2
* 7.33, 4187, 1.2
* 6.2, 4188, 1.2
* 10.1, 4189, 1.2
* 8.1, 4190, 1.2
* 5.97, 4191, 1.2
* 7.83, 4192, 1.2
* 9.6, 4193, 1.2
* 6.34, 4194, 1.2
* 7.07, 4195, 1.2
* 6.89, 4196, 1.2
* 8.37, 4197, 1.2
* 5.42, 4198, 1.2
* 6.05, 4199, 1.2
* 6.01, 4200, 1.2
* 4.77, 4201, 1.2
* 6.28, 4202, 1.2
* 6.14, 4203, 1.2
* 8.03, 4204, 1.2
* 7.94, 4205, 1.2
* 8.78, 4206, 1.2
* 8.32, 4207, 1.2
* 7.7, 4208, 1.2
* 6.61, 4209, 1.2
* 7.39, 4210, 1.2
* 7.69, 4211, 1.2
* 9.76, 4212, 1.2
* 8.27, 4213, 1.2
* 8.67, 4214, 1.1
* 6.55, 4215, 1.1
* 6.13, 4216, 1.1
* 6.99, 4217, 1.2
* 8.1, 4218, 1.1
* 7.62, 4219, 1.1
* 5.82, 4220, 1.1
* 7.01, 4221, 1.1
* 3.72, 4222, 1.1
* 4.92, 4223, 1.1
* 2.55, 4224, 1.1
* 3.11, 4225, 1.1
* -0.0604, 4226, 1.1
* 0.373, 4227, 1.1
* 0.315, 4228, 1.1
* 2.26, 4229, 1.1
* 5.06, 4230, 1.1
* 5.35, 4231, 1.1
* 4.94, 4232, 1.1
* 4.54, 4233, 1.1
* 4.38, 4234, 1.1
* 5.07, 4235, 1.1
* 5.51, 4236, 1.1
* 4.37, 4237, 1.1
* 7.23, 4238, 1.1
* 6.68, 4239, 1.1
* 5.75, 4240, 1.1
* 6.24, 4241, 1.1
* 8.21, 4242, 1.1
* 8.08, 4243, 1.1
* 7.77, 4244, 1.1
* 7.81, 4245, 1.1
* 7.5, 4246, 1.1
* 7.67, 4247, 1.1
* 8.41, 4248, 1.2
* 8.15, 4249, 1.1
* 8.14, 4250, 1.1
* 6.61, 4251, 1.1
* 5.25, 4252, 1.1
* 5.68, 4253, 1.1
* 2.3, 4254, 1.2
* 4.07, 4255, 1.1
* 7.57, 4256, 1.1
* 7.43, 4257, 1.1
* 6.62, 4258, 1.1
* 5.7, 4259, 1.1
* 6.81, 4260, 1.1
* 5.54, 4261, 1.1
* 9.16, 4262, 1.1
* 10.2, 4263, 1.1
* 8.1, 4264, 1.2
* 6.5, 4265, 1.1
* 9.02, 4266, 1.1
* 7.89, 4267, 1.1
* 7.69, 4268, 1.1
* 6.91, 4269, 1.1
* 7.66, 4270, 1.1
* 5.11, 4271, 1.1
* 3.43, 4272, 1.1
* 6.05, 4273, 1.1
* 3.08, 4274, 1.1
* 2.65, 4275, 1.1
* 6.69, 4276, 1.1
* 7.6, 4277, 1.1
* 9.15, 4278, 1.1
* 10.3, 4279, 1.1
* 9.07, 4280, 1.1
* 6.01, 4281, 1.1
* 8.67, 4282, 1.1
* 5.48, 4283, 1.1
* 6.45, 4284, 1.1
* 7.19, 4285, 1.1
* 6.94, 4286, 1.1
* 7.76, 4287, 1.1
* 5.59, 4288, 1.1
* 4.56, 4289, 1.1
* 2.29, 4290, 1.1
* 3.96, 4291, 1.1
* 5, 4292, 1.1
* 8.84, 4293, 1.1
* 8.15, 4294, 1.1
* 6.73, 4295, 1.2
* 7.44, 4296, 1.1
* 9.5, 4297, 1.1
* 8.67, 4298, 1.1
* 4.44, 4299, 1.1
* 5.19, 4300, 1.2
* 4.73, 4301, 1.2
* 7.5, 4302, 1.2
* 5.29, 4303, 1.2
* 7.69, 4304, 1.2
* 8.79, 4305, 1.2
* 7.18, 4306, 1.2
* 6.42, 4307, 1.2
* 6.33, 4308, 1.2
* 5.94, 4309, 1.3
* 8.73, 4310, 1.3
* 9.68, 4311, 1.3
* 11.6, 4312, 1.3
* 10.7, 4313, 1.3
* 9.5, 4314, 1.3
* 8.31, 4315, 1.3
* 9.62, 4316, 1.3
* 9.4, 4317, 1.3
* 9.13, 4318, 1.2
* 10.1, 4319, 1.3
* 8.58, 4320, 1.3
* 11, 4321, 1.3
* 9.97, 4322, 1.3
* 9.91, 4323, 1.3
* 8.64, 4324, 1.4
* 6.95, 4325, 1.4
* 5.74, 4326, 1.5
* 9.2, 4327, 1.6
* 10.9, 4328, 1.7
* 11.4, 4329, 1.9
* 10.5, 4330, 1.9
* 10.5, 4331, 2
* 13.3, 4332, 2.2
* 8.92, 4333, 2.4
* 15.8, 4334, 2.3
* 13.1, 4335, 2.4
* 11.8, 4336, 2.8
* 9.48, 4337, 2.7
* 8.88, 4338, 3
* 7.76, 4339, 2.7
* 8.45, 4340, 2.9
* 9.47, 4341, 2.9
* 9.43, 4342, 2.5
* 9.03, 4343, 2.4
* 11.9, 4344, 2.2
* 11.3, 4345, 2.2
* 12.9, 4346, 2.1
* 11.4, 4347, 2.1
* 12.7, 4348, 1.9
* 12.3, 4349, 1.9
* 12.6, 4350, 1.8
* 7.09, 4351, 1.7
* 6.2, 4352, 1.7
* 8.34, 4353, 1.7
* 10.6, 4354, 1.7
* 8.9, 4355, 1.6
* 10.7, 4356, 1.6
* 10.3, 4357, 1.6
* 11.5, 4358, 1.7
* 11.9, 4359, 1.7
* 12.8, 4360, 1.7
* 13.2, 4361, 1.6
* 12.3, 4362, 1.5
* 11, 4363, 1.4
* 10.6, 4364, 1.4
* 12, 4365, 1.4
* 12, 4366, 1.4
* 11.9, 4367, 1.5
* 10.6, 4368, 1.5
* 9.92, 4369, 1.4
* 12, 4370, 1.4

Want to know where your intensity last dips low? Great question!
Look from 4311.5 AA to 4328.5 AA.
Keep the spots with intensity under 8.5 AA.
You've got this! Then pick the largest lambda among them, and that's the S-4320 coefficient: 4326 AA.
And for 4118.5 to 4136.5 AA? 4134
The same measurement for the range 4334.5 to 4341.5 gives 4340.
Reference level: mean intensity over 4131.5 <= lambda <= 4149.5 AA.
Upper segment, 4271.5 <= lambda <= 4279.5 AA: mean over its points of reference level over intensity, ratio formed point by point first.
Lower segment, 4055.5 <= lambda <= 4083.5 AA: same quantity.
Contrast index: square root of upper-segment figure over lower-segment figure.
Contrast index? 1.13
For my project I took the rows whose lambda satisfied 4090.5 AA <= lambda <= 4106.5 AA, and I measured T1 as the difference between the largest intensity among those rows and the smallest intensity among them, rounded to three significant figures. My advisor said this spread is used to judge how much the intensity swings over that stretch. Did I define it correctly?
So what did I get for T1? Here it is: 3.38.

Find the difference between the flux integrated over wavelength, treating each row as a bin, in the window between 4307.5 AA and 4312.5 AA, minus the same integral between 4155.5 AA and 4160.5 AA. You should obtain -2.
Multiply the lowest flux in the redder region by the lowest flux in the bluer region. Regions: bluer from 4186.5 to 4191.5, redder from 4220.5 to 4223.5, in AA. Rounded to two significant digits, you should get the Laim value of 22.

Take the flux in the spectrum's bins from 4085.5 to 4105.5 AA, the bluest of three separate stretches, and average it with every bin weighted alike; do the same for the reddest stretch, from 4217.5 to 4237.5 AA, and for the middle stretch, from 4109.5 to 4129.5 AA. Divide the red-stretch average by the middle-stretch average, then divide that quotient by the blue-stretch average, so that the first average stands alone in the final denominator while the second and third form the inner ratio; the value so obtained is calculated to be 0.070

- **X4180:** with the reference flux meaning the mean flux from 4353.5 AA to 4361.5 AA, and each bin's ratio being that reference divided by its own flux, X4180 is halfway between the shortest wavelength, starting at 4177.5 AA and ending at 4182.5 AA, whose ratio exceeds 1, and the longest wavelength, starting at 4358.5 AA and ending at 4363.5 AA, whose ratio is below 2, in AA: 4270.5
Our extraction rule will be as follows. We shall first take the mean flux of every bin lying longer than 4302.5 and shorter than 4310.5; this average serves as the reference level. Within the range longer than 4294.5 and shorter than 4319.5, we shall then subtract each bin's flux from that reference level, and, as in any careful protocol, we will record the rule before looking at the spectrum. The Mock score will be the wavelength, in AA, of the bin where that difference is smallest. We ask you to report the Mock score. 4312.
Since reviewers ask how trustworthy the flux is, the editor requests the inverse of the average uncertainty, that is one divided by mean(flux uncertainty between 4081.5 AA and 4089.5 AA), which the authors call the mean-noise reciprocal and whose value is 0.72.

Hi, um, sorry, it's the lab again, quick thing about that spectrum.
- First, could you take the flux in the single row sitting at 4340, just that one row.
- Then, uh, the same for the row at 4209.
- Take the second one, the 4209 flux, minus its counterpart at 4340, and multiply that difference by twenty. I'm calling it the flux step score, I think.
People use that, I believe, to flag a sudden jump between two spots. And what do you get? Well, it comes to -37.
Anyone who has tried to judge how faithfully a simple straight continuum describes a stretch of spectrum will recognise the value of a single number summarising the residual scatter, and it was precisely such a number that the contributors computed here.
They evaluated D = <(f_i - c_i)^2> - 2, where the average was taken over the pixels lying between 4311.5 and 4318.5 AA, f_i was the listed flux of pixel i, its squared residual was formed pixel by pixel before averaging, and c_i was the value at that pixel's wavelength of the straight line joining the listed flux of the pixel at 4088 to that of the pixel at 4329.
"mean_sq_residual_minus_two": 1.3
